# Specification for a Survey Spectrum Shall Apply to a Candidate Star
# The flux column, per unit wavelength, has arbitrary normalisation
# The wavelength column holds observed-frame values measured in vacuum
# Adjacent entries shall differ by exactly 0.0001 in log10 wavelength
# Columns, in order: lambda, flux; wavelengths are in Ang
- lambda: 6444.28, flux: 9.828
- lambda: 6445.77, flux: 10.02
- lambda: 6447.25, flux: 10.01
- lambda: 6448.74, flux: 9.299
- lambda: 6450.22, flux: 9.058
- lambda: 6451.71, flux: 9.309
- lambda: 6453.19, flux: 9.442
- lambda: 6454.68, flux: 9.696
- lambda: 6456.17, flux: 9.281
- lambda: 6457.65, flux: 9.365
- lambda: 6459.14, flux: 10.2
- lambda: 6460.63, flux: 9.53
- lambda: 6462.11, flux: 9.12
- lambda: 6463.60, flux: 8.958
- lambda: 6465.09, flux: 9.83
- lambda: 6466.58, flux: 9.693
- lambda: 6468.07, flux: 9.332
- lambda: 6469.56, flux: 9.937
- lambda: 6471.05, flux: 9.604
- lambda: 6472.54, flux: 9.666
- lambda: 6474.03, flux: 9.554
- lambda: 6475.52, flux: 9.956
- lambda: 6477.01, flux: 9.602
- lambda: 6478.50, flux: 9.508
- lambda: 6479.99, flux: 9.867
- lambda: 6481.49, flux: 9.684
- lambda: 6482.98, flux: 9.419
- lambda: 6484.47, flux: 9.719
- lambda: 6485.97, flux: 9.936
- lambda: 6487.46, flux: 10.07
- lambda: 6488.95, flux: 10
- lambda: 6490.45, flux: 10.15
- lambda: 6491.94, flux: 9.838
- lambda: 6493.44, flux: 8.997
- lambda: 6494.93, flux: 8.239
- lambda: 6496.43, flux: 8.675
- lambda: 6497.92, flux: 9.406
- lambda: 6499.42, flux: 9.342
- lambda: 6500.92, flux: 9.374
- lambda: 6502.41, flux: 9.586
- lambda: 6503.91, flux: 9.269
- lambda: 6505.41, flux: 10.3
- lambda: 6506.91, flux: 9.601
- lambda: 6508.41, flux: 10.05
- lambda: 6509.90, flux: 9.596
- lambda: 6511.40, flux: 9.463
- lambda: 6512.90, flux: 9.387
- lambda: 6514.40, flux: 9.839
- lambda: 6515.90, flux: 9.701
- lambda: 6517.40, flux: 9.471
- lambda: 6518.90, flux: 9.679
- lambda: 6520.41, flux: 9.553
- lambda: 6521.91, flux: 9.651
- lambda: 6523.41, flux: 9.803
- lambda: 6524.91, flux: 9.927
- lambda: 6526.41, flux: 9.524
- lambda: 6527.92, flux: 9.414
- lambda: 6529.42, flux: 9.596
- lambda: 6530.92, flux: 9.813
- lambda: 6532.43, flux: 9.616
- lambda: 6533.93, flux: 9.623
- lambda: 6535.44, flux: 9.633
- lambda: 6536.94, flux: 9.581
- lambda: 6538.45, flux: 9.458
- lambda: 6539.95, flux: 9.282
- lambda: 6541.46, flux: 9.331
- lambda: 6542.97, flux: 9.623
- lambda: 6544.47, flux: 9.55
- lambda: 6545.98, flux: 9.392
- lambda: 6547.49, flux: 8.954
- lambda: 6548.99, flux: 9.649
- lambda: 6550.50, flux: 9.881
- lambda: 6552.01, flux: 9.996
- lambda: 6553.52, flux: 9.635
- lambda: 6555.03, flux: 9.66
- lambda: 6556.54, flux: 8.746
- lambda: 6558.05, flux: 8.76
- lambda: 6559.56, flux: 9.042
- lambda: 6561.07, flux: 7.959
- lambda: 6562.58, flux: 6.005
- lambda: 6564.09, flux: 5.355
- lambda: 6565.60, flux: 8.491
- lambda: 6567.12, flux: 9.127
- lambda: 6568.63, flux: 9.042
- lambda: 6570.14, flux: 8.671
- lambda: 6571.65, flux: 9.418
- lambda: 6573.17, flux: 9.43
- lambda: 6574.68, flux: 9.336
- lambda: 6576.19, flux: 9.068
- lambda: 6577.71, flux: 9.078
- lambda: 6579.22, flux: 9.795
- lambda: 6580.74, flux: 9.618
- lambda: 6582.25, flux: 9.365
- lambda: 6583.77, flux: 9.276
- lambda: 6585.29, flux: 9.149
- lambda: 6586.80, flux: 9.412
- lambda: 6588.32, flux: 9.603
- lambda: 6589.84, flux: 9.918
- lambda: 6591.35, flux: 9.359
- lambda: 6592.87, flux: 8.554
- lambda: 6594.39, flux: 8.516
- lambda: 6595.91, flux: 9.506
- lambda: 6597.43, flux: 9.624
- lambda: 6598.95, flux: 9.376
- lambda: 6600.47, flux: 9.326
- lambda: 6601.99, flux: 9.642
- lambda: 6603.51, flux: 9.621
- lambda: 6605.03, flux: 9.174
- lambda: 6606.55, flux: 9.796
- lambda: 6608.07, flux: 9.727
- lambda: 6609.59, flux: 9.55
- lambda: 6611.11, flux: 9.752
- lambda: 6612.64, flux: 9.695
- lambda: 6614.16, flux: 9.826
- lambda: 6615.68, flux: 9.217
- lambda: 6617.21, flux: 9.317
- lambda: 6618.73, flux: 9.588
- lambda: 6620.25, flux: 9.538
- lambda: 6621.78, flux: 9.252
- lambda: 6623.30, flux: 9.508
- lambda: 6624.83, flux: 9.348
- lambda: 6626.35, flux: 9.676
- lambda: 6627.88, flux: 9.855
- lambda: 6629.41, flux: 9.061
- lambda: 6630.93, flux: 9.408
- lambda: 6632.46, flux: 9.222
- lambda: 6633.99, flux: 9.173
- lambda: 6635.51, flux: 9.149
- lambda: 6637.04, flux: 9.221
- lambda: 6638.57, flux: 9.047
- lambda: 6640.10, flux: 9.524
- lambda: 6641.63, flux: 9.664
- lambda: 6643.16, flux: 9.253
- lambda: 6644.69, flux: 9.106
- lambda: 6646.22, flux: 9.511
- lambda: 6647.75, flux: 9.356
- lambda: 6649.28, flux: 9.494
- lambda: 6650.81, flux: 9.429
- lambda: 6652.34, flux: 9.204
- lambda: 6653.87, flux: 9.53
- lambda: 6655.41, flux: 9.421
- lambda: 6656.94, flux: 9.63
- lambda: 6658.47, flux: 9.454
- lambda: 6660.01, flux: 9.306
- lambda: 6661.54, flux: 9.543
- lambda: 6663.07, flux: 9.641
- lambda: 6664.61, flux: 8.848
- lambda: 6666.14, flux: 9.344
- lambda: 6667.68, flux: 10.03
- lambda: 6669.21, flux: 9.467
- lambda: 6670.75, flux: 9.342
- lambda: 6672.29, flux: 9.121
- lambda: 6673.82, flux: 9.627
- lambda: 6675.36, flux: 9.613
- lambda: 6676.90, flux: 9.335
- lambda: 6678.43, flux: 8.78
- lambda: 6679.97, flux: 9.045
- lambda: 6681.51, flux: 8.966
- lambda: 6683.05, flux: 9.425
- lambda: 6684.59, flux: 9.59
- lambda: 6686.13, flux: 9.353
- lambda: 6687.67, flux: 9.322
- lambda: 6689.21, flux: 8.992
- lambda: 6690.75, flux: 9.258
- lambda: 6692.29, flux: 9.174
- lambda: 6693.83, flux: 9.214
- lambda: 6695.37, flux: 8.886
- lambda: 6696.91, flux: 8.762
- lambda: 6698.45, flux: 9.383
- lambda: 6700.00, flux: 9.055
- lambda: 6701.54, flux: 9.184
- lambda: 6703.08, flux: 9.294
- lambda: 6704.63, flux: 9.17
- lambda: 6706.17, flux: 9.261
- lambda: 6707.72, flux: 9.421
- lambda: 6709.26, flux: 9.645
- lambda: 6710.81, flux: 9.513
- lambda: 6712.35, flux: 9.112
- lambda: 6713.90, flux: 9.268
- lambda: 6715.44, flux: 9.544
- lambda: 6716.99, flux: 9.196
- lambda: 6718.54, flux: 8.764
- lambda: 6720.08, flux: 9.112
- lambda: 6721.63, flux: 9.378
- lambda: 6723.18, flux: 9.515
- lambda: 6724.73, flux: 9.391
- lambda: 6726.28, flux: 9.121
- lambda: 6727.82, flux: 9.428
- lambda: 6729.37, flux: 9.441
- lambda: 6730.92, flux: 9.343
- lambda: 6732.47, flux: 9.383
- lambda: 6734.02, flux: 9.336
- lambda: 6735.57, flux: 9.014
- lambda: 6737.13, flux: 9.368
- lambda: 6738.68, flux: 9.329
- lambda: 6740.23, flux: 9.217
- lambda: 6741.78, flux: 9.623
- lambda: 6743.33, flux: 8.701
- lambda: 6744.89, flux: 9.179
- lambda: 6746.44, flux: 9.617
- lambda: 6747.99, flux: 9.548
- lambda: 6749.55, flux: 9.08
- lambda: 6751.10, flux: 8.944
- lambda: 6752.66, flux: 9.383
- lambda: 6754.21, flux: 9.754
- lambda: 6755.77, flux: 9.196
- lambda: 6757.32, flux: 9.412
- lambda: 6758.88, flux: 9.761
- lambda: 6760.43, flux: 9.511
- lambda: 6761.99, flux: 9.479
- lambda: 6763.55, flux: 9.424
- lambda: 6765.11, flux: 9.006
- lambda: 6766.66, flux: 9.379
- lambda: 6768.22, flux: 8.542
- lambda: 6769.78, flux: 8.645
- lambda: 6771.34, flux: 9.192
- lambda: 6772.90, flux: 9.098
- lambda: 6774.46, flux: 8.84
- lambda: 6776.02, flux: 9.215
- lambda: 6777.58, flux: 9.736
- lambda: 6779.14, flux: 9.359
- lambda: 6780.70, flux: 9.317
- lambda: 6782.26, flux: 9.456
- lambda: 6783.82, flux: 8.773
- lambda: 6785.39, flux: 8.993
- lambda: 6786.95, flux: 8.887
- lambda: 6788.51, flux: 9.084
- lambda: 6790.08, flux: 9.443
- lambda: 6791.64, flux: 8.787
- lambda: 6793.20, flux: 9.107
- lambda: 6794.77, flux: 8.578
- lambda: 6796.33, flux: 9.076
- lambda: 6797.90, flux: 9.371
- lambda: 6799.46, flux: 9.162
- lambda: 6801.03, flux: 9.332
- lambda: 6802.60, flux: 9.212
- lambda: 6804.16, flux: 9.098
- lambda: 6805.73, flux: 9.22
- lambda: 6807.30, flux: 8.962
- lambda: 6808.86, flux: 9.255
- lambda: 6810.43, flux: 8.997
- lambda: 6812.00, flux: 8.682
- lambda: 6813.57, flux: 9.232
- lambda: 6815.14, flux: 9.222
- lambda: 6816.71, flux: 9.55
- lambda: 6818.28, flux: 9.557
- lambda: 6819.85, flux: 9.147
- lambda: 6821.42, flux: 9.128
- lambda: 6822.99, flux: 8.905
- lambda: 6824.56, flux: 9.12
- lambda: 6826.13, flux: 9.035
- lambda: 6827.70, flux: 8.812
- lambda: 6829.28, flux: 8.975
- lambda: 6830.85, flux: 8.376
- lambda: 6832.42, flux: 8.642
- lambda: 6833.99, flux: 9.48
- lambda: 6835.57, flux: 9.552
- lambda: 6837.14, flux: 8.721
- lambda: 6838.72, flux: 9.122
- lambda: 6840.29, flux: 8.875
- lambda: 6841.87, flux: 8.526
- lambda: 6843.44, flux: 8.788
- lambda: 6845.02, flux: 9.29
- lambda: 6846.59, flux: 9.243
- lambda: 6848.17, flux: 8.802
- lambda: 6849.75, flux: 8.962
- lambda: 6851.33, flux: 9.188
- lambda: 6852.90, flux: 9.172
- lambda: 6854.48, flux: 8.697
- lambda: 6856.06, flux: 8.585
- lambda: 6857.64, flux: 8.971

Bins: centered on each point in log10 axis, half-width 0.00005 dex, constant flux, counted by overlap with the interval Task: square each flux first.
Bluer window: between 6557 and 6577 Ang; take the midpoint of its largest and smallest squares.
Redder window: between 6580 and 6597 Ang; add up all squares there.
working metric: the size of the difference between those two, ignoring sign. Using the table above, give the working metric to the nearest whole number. 894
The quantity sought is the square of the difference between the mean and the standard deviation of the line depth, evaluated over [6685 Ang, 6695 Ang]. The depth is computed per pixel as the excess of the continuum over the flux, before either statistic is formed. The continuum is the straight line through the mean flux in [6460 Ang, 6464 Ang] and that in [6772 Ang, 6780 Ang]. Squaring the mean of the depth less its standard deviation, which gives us 0.01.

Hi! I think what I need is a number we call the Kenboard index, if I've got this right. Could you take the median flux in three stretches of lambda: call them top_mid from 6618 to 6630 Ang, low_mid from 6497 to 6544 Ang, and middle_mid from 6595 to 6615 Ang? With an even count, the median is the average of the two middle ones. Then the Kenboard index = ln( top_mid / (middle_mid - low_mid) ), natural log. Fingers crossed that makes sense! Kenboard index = 5.83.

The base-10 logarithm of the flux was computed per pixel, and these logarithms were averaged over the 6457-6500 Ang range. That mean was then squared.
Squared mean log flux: 0.96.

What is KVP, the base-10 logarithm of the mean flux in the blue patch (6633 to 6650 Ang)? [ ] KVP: 0.969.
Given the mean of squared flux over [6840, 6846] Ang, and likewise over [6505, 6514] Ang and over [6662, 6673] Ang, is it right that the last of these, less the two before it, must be -85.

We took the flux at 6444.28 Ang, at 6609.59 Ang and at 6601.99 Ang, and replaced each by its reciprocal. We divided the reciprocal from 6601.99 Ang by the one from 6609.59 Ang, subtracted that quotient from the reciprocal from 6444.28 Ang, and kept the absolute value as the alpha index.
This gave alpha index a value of 0.889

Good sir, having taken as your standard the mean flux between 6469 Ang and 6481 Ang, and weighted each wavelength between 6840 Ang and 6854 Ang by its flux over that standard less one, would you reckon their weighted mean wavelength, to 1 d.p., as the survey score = 6845.9 Ang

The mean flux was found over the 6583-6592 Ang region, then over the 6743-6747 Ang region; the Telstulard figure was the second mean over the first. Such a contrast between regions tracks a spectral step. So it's 0.97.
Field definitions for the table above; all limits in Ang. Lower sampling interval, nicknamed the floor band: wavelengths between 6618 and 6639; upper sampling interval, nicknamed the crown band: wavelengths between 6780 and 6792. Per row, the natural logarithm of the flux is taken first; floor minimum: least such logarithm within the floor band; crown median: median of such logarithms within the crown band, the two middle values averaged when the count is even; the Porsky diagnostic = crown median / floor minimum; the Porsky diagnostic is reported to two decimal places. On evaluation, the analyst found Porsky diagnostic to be 1.00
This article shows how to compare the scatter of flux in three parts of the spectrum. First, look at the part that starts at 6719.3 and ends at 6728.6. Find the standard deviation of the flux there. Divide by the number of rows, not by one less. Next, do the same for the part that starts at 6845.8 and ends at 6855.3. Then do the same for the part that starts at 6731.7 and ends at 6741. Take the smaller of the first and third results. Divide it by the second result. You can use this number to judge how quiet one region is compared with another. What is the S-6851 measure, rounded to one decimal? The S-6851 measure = 0.6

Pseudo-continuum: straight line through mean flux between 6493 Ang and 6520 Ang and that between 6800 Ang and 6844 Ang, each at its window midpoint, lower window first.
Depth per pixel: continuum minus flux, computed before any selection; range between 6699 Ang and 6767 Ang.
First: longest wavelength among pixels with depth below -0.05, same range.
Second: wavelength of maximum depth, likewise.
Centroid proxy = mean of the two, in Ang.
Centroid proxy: 6755.0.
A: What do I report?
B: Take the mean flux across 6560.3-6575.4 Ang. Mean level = 8.28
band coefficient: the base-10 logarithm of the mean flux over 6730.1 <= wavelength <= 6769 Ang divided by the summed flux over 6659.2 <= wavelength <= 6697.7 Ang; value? -1.40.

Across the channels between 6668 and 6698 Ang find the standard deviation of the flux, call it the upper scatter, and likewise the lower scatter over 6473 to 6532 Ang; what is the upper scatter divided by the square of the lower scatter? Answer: 1.8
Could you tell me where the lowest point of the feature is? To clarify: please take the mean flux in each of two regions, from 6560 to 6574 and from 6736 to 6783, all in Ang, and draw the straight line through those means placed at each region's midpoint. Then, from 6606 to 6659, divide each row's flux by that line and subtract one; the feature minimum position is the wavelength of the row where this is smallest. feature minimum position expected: 6638.57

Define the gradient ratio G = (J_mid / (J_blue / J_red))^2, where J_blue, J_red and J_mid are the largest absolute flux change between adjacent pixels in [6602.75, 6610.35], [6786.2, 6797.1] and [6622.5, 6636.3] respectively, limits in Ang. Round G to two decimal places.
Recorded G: 0.70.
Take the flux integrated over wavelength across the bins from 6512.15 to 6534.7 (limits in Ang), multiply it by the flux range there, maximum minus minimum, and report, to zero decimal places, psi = 117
